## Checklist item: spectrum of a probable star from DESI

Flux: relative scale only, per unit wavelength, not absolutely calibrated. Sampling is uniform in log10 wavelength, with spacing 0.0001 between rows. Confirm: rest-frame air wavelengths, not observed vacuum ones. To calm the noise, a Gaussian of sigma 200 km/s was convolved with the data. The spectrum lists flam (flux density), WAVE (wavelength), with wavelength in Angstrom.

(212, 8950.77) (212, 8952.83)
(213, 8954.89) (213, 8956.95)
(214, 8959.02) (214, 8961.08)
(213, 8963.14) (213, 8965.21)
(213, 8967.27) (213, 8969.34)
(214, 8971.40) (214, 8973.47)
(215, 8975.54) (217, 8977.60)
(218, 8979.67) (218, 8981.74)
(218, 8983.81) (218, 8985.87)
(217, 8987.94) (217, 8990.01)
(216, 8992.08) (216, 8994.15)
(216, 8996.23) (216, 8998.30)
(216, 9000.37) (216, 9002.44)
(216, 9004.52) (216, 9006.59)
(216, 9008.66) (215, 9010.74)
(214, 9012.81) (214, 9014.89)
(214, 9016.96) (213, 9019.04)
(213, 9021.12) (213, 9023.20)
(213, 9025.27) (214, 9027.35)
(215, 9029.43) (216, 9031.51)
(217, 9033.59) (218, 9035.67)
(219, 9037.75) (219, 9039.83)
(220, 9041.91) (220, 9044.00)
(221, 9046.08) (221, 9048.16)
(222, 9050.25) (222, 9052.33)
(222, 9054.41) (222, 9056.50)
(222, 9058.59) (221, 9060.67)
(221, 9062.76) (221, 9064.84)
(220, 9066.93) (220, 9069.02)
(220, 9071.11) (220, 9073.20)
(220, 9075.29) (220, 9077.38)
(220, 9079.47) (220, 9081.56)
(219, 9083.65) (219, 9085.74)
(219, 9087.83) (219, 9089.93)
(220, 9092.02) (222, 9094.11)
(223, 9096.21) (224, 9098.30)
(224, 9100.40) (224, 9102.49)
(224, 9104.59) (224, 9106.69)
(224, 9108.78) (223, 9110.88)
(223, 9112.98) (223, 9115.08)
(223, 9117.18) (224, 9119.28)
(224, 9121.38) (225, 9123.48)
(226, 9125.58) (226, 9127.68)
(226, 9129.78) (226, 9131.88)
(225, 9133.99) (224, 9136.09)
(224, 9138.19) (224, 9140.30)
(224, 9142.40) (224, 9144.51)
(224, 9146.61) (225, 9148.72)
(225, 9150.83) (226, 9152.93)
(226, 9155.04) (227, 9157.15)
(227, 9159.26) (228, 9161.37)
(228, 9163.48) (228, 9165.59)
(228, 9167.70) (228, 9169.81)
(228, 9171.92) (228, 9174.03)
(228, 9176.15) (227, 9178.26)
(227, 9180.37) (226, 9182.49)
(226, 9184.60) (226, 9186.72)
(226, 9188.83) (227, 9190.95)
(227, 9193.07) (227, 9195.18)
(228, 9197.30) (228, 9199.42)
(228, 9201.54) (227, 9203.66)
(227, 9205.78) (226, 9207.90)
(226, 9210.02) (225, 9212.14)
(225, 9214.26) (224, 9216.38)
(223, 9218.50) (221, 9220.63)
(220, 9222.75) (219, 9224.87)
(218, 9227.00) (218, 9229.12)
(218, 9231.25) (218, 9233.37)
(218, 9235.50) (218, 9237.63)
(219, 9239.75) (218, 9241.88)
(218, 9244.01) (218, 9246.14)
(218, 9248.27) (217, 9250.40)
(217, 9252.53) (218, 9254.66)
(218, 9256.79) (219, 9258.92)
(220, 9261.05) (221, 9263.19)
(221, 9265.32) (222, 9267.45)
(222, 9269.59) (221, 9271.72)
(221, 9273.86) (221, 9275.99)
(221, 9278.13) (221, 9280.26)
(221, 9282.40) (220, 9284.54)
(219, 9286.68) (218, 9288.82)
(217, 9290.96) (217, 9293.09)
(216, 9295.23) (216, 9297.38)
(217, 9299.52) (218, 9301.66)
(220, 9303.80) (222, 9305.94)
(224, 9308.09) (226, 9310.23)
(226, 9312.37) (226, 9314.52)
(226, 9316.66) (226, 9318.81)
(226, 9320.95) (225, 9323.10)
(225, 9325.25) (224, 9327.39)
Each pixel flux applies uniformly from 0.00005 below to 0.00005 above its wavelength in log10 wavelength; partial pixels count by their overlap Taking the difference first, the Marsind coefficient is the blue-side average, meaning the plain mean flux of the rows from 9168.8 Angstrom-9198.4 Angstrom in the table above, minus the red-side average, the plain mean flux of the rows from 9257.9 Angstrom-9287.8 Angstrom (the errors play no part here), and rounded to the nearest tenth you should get 6.4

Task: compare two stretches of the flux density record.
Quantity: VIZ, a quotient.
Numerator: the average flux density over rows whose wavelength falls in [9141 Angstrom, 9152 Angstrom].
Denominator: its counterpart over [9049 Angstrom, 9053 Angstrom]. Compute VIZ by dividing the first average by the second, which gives 1.01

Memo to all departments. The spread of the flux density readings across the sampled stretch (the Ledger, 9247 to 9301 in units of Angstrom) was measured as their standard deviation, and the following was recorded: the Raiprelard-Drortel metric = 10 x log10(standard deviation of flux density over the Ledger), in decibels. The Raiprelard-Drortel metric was 2.9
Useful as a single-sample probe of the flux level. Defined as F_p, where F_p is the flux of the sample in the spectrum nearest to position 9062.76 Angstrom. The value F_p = 221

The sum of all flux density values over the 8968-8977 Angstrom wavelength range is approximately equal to 856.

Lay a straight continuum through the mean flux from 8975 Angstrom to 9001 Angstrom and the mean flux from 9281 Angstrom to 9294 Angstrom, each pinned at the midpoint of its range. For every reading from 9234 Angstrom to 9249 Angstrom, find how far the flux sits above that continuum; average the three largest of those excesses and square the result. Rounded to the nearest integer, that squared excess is 0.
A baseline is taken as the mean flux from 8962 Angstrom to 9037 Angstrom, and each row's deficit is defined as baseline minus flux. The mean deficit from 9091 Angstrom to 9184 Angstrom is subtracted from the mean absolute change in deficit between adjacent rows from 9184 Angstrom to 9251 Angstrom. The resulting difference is 10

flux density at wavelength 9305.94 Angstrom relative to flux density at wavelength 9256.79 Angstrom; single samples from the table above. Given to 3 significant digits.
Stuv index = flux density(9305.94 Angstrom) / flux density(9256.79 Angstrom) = 1.02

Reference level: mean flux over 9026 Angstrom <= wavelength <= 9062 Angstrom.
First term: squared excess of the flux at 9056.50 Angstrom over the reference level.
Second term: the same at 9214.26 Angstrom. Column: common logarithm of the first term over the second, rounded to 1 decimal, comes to -0.7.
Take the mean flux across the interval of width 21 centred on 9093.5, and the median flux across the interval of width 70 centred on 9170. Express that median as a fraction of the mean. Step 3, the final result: 1.03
